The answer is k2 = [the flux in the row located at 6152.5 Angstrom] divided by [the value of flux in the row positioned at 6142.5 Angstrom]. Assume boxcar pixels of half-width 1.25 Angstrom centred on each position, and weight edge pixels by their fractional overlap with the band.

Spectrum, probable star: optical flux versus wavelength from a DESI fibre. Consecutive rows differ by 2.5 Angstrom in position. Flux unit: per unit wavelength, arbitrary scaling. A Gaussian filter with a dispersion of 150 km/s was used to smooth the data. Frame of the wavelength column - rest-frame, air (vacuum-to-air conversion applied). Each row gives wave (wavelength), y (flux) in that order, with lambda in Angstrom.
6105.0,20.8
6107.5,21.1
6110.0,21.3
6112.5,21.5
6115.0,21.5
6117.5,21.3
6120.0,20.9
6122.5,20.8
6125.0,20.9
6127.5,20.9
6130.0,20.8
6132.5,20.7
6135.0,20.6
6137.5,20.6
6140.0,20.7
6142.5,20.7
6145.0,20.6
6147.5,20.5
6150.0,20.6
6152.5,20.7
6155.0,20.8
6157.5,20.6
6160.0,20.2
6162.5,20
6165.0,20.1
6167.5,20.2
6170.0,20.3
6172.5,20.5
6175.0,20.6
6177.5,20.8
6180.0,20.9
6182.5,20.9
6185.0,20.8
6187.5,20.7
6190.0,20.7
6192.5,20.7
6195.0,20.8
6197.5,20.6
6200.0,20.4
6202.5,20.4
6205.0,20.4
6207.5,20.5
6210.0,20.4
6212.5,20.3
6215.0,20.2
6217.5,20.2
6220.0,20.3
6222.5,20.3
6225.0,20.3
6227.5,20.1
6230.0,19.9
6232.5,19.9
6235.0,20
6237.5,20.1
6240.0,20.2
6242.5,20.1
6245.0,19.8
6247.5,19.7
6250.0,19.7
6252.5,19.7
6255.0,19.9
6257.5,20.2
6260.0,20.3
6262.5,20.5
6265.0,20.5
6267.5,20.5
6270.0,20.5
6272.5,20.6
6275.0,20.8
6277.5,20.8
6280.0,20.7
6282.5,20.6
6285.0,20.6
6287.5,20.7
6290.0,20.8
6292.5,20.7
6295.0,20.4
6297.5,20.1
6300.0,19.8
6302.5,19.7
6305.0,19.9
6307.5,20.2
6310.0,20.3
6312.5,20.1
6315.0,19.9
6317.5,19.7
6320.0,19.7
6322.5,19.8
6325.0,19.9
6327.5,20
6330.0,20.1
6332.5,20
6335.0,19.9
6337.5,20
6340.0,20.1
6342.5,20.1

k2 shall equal 1.000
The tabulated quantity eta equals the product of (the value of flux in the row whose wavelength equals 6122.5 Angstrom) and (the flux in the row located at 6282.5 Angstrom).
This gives 428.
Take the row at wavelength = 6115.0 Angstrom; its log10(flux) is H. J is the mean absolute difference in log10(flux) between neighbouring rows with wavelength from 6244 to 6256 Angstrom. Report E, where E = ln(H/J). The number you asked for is 6.7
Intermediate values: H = 1.33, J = 0.0016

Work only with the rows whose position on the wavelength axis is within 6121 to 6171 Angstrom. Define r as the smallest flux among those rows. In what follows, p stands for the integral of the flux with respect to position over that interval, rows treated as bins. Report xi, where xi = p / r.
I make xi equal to 51.4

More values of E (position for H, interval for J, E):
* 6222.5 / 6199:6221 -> 6.9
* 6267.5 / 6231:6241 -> 6.4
